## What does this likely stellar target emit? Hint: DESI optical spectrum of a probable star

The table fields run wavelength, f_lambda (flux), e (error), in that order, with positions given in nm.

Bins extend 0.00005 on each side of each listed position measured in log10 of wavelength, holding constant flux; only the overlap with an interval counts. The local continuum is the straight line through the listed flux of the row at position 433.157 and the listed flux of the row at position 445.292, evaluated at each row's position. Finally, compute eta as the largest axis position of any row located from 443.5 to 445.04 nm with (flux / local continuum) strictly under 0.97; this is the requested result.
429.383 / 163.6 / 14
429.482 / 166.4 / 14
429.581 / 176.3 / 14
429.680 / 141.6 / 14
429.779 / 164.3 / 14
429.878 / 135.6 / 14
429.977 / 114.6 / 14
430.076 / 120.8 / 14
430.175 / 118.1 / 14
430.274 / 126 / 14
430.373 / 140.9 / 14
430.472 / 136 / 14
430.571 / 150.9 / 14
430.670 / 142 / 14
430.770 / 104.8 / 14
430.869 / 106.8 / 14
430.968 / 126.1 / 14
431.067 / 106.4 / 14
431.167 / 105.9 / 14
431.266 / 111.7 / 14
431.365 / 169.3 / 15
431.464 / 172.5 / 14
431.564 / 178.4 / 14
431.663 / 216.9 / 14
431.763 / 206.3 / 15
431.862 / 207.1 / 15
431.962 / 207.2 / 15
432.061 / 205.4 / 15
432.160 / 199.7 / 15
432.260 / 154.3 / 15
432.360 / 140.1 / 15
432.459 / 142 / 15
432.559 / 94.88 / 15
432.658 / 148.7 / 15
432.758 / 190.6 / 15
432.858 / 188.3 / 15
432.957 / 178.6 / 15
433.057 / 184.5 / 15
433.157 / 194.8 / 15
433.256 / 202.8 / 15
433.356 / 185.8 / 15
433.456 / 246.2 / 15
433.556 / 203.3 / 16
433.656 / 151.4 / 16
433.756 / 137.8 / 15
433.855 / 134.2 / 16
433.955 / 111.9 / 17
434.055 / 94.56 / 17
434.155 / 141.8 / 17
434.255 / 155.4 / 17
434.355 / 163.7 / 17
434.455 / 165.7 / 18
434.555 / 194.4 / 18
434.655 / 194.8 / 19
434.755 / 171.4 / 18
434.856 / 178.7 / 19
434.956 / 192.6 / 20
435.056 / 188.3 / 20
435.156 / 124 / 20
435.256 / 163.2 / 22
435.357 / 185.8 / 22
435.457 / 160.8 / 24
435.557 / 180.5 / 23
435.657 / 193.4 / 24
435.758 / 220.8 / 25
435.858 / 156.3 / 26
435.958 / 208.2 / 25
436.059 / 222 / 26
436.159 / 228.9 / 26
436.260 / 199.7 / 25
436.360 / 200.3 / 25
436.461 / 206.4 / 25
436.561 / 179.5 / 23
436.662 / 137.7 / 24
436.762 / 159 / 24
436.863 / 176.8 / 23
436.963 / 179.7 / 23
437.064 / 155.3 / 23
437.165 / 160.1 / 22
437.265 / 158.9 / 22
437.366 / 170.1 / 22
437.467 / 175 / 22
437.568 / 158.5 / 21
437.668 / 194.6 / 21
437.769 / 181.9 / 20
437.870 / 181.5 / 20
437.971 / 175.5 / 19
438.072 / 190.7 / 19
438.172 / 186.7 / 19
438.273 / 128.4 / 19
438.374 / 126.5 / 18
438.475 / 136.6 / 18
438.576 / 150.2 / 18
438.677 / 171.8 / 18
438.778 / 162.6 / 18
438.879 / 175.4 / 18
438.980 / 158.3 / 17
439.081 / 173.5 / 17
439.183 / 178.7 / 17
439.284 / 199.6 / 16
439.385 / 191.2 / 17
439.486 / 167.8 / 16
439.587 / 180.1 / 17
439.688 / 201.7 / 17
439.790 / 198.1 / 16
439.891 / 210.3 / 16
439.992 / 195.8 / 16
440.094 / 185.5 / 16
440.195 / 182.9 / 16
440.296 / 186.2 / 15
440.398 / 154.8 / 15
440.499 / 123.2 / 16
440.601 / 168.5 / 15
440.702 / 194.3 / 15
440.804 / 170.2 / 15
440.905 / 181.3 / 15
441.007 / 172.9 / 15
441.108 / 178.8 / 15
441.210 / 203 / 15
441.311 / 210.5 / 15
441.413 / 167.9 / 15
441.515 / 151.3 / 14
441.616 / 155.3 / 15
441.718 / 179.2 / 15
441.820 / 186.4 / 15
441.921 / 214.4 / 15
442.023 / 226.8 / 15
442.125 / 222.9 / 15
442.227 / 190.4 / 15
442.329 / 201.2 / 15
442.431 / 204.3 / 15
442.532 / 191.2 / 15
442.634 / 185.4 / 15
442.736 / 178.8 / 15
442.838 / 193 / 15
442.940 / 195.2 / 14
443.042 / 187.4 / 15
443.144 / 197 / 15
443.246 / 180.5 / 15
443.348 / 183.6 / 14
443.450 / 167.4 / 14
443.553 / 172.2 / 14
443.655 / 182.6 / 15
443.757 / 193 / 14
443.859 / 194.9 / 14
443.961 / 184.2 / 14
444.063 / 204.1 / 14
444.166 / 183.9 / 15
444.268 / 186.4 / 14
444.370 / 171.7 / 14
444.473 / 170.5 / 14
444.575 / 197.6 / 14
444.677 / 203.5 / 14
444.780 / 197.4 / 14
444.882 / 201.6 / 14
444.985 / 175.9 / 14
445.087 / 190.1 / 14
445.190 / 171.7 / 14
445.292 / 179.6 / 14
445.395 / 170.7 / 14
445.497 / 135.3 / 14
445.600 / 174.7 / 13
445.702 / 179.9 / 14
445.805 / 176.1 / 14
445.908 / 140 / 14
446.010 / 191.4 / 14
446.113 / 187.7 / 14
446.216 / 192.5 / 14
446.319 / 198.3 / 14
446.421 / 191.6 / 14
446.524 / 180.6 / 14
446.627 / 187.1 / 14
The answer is 444.473 nm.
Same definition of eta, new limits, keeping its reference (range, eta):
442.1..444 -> 443.553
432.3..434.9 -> 434.856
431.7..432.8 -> 432.658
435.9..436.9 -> 436.863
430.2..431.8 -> 431.564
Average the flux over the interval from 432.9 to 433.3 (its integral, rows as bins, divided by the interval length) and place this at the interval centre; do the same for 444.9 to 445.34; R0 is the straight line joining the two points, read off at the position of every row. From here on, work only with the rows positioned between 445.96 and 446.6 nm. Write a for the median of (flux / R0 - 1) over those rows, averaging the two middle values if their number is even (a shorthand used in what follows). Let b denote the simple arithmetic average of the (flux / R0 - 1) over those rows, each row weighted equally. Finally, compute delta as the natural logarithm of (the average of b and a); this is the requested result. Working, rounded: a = 0.063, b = 0.06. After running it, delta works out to -2.81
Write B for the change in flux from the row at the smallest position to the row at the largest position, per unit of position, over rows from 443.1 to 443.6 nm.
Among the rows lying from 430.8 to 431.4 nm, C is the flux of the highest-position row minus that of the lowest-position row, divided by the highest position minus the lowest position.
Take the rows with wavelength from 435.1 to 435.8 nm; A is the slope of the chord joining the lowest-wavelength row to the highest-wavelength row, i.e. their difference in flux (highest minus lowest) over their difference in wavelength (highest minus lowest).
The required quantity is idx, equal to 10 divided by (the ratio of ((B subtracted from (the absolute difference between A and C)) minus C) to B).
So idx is 20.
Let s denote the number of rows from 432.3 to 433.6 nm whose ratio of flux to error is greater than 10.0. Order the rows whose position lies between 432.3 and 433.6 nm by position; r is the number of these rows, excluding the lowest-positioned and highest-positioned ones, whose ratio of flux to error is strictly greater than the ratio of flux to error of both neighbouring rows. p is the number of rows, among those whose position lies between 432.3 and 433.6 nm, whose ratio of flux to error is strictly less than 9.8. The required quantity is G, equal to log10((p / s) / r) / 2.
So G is -0.5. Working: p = 3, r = 4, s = 9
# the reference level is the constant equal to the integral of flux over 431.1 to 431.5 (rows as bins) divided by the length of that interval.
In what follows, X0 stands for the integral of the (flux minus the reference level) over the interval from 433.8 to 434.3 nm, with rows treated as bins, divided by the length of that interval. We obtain -10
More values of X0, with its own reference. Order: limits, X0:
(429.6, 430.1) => 1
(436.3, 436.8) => 40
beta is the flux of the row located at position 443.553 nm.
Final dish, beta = 172.2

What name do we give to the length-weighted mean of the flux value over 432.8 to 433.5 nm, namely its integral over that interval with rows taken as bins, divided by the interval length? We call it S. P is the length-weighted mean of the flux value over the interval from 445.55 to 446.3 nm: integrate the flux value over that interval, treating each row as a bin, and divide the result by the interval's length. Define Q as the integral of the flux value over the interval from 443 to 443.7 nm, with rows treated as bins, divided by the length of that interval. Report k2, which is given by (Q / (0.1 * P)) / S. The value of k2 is 0.052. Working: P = 178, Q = 181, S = 197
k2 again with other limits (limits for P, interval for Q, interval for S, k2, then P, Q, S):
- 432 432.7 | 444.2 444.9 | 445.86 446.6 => 0.066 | 156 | 189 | 184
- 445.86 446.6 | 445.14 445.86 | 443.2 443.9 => 0.051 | 184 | 170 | 182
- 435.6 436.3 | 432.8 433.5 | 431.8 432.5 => 0.053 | 204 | 197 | 180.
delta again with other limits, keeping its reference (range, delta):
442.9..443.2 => -2.76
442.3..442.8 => -3.05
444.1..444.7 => -3.87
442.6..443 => -3.45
